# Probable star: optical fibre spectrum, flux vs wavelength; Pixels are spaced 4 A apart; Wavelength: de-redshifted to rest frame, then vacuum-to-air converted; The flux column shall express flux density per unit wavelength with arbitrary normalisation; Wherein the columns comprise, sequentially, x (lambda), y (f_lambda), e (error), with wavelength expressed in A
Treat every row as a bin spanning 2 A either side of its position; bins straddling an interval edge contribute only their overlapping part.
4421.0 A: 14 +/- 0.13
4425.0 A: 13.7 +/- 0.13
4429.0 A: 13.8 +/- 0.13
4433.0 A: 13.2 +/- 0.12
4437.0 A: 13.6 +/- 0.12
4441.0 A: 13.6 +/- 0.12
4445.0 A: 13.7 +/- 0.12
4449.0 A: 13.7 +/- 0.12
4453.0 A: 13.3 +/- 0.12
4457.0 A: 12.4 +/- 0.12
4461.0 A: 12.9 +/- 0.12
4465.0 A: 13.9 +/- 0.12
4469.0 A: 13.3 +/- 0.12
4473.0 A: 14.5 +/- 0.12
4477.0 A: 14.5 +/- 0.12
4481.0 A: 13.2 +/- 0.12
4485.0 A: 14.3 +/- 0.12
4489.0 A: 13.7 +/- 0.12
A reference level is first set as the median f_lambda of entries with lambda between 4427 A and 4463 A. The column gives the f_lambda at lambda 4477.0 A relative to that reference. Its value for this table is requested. 0.9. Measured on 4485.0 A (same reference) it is 0.7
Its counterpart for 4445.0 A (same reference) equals 0.1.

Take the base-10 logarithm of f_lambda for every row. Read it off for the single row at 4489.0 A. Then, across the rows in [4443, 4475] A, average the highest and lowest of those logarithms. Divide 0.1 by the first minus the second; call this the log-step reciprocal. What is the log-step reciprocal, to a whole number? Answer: 11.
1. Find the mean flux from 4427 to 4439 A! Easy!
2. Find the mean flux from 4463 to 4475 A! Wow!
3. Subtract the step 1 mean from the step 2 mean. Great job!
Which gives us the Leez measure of 0.37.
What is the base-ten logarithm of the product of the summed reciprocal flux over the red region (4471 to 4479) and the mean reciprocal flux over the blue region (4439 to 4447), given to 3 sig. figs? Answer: -2.00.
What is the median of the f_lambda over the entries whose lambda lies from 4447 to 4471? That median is 13.3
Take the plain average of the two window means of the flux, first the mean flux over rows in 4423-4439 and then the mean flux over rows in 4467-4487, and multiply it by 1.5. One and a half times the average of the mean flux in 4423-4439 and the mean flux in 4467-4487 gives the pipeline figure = 20.65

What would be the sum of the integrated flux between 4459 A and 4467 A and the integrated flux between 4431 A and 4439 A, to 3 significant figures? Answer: 214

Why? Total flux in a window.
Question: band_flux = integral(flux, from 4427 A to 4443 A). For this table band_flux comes 217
